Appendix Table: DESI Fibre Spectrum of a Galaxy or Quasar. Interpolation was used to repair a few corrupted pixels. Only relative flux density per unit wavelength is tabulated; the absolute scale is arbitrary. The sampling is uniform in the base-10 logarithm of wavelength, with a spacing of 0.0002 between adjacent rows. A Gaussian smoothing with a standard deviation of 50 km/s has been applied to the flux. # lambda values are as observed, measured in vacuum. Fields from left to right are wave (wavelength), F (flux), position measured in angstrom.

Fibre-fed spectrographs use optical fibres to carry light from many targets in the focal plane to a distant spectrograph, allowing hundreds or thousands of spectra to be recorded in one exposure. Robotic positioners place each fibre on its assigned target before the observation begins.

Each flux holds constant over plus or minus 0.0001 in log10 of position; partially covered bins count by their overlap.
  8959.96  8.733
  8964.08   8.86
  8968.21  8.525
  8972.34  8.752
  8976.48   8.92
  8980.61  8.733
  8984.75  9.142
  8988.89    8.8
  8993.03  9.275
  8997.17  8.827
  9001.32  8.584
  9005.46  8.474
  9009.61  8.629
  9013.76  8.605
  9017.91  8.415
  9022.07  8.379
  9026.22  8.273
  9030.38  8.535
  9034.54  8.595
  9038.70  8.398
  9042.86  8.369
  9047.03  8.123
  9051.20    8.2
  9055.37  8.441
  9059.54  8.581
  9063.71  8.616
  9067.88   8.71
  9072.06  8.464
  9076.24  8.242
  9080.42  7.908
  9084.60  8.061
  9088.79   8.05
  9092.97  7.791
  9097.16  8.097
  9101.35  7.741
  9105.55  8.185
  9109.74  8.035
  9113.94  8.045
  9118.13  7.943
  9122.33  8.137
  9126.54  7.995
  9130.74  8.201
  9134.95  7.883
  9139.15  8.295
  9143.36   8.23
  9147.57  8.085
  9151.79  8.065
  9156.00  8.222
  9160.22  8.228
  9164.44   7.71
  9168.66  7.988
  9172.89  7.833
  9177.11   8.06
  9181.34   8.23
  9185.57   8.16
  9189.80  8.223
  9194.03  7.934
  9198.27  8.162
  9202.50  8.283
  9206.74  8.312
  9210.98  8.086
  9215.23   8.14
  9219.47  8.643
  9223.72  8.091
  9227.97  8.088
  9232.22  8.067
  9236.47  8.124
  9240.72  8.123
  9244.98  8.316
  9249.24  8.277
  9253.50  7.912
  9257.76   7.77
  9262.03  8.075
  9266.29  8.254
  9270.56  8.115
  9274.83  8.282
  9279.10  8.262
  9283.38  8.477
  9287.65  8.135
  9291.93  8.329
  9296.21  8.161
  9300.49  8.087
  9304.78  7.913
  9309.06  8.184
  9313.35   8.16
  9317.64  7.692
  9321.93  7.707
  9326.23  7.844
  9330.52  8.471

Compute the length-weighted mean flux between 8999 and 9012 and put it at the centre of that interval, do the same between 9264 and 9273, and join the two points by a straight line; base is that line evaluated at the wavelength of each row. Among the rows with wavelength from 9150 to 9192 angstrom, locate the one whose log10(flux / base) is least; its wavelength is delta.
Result 9164.44 angstrom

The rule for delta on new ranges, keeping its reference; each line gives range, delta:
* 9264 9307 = 9304.78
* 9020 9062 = 9047.03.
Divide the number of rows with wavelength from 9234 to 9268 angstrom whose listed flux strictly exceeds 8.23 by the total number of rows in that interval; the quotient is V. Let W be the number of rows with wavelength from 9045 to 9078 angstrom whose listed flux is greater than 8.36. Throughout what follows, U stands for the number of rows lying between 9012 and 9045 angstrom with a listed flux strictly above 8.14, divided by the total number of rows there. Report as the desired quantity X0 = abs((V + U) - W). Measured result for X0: 3.6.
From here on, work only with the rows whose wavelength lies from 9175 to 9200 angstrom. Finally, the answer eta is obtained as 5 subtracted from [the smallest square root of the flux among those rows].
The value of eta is -2.18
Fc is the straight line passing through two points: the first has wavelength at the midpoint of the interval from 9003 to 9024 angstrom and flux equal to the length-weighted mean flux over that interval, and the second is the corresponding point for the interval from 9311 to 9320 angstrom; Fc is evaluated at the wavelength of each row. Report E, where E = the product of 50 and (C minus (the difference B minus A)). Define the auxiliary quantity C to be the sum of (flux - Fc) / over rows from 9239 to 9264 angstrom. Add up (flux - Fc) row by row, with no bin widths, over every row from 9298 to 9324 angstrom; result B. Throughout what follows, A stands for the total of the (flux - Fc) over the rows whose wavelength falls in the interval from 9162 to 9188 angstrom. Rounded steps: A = -1.2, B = 0.1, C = 0.18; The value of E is -57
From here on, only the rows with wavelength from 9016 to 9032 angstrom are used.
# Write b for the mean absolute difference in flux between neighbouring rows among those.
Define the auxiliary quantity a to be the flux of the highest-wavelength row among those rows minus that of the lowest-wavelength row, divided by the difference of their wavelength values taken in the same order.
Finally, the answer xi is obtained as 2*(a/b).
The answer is 0.14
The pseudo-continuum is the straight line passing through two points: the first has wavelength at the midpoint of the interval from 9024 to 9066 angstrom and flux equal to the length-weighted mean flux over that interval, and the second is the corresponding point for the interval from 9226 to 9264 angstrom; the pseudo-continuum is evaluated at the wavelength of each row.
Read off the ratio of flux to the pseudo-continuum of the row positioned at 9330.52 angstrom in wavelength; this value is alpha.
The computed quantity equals 1.07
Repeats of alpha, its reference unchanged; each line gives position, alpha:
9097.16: 0.97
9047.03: 0.97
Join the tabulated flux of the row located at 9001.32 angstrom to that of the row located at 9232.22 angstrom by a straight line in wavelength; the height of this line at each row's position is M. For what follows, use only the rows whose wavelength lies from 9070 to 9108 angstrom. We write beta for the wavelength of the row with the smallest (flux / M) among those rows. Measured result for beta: 9101.35 angstrom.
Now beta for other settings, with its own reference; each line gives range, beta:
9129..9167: 9164.44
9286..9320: 9317.64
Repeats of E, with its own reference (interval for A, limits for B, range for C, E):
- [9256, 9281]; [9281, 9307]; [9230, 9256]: -10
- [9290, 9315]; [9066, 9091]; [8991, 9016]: 161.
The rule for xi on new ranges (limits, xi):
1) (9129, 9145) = 0.02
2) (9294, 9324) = -0.21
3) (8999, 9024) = -0.19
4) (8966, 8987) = 0.30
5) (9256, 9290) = 0.13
